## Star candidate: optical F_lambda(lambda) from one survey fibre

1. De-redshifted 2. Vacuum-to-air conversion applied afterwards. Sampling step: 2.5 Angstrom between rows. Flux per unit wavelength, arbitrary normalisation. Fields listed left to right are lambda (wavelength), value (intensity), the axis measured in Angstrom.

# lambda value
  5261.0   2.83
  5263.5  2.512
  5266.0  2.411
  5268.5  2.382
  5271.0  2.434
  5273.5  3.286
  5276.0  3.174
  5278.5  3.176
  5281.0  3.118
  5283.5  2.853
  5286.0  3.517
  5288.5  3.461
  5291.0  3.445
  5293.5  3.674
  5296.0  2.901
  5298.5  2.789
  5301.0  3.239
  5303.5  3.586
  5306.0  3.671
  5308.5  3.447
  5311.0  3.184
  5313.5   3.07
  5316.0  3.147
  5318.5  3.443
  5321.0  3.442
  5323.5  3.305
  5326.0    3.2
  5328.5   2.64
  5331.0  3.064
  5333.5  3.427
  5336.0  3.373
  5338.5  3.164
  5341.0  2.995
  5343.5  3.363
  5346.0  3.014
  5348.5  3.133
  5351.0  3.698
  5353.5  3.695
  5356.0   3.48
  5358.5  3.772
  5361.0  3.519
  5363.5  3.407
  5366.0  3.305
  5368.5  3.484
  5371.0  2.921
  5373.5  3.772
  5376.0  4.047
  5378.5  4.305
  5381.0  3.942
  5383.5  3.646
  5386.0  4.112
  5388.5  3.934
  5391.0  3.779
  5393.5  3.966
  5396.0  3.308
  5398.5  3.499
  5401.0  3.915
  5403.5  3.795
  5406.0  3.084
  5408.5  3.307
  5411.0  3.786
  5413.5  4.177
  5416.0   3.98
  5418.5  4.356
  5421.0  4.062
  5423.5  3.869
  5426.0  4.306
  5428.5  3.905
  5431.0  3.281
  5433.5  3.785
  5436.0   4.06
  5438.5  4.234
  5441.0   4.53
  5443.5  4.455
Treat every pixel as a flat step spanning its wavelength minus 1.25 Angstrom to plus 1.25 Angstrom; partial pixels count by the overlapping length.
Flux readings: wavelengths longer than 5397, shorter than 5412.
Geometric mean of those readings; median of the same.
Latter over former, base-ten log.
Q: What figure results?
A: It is 0.011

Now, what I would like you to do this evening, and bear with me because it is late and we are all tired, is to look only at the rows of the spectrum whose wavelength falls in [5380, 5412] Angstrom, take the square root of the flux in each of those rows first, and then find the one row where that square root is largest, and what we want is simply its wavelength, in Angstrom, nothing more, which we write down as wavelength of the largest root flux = 5386.0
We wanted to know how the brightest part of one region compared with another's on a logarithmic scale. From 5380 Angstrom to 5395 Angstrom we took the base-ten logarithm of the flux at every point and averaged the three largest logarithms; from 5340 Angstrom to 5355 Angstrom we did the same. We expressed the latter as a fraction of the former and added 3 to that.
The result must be 3.92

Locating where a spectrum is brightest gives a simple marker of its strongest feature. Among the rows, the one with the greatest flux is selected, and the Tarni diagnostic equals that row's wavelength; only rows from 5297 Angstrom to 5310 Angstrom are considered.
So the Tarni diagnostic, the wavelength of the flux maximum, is 5306.0 Angstrom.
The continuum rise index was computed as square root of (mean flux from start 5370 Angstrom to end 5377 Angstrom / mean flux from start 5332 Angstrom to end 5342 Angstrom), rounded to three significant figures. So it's 1.05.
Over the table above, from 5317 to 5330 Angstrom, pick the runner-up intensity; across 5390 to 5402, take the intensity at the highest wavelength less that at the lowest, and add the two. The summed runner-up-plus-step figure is 3.6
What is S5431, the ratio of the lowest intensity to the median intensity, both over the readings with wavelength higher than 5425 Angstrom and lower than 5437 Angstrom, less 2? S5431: -1.16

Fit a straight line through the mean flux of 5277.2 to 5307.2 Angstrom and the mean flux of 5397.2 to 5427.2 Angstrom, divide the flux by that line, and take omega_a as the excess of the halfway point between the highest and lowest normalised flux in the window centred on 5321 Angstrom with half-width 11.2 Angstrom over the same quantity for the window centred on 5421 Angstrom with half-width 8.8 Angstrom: -0.17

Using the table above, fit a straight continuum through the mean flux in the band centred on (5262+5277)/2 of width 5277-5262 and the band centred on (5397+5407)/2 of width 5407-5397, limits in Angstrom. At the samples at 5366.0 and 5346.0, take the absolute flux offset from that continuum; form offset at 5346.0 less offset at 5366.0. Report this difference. 0.16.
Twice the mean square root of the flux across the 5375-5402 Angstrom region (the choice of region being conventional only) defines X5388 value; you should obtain 3.93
